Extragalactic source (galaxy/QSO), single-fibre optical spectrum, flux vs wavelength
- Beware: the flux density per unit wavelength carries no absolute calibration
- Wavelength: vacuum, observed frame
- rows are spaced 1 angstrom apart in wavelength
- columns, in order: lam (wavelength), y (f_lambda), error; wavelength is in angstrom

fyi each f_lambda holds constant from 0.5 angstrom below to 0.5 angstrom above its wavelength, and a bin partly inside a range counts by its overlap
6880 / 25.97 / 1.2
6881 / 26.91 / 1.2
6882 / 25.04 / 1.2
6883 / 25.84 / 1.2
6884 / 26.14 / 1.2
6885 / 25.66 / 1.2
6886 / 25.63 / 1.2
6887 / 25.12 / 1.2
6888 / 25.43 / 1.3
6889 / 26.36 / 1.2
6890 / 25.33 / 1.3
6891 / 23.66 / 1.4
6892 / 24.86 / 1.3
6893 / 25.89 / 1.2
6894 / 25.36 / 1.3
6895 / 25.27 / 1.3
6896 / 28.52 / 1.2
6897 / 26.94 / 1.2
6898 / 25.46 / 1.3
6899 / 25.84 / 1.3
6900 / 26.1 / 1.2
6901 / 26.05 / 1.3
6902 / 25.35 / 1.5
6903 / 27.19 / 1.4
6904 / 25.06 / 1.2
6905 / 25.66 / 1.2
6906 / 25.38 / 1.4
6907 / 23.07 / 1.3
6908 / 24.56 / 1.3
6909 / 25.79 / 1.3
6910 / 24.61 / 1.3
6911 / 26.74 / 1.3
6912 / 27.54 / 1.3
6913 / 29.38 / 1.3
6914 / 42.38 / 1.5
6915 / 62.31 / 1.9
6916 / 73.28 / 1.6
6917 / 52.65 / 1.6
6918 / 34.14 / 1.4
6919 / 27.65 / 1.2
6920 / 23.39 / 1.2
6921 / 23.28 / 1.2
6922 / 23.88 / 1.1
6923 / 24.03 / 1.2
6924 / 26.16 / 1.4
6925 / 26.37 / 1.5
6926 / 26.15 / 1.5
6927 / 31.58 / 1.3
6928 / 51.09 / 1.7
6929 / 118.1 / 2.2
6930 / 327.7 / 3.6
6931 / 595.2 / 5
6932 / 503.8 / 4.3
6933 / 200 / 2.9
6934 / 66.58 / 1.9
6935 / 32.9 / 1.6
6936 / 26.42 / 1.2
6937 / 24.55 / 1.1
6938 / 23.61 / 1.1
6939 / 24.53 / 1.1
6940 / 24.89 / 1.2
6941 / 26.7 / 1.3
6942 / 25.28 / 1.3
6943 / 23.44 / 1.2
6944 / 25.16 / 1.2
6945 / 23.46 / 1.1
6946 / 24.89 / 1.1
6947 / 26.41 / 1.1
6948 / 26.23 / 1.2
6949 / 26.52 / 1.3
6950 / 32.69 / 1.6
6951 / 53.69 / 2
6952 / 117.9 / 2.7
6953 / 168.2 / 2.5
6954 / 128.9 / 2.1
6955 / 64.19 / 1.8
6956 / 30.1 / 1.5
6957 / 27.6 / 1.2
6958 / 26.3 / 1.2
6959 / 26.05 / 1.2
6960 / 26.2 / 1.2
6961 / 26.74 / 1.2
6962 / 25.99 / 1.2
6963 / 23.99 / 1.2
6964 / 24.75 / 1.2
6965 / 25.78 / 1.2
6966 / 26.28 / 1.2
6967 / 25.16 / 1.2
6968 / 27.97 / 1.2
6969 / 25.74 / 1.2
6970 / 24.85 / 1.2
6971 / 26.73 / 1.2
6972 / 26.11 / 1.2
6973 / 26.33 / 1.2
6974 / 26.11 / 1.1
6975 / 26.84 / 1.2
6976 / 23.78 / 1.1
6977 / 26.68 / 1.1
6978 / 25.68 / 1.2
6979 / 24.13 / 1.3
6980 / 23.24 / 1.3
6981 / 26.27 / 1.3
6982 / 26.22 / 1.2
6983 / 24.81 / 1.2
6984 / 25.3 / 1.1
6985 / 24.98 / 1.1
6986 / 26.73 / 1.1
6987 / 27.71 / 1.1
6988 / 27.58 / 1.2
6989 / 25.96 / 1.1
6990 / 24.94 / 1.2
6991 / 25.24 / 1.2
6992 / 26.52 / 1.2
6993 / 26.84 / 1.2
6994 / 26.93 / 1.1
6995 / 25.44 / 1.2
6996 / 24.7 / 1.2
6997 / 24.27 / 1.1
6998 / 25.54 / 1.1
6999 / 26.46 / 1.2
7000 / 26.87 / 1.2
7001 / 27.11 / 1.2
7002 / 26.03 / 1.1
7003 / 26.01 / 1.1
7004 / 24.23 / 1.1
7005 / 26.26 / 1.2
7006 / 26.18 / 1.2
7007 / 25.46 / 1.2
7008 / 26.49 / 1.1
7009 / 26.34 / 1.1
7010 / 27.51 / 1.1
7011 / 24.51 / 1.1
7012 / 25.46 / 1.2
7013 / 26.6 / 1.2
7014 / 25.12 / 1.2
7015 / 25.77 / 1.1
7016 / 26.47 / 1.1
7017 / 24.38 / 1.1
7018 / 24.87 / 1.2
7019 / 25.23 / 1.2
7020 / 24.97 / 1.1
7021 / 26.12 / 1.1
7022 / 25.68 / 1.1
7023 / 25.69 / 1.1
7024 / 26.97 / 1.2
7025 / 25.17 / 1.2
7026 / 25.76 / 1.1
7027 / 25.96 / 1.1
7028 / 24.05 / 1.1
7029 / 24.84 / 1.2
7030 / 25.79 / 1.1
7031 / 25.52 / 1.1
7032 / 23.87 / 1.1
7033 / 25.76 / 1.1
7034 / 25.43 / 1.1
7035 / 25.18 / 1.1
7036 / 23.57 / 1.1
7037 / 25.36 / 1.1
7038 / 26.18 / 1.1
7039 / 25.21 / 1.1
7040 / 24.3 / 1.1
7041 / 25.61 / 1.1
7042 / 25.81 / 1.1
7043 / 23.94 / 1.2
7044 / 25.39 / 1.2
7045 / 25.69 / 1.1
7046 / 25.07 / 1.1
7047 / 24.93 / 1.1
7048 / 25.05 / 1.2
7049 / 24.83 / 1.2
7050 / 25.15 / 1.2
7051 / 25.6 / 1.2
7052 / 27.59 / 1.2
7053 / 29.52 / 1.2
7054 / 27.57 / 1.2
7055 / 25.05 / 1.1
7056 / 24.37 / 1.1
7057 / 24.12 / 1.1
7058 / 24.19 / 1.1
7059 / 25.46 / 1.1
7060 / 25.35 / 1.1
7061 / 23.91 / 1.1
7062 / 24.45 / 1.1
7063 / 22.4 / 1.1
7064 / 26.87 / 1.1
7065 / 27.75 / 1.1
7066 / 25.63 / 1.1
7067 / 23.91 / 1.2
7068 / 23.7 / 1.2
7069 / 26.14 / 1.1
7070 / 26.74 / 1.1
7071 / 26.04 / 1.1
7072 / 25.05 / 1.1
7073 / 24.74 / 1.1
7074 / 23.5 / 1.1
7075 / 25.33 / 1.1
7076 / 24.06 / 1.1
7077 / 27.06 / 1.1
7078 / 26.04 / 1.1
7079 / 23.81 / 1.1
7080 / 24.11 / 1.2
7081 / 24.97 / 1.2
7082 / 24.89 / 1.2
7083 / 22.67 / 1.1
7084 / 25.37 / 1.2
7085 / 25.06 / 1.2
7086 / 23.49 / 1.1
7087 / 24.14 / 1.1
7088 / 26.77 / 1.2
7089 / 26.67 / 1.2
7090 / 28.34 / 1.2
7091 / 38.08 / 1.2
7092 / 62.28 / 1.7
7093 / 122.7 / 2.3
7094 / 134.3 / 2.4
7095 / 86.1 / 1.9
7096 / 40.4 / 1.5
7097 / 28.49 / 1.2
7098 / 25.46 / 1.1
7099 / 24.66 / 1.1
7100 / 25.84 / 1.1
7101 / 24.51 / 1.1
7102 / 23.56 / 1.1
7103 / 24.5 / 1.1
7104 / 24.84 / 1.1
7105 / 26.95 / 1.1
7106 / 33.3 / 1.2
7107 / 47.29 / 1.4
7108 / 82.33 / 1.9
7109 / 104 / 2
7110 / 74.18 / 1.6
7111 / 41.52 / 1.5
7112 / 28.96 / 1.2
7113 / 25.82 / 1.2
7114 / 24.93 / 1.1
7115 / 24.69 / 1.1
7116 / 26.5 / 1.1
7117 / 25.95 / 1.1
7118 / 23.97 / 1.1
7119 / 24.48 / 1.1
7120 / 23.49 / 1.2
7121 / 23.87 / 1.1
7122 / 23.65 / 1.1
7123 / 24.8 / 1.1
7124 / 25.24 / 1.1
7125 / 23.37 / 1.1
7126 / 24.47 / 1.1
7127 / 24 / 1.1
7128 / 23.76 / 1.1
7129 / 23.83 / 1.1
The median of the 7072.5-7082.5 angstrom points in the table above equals 24.8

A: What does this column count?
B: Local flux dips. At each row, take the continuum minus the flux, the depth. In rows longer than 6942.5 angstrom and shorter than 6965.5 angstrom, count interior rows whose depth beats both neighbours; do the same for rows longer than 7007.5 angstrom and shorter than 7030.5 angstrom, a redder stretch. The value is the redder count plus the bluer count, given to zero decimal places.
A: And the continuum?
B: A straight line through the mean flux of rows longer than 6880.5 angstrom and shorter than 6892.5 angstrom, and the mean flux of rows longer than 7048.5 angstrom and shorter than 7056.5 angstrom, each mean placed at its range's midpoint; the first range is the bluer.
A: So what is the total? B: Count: 12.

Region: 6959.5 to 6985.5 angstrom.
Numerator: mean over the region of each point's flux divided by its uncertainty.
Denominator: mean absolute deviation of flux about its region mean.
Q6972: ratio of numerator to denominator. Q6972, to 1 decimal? 24.5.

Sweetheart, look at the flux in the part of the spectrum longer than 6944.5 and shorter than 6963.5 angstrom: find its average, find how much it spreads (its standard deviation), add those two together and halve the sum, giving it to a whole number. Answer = 45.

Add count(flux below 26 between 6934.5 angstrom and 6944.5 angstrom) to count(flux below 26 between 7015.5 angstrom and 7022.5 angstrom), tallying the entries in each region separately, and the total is 12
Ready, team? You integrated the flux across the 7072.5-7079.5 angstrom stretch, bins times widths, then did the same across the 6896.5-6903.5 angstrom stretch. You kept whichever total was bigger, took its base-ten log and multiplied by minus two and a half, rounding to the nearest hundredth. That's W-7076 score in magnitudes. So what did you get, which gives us -5.66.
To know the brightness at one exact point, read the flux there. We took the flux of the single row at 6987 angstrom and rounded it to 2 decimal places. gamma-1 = 27.71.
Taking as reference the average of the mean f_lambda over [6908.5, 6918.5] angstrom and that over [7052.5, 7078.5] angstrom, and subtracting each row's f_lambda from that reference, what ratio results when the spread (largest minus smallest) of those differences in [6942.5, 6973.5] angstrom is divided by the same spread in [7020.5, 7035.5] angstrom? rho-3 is 47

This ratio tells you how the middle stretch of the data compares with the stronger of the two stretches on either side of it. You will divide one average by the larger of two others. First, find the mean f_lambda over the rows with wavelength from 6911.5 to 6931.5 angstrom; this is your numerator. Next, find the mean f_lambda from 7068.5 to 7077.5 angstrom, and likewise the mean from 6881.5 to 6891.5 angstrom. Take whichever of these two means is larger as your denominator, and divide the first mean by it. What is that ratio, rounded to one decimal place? 3.2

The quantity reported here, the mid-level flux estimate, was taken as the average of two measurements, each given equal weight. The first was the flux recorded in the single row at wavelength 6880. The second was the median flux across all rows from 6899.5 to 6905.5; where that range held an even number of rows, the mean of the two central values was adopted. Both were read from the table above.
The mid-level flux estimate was 25.9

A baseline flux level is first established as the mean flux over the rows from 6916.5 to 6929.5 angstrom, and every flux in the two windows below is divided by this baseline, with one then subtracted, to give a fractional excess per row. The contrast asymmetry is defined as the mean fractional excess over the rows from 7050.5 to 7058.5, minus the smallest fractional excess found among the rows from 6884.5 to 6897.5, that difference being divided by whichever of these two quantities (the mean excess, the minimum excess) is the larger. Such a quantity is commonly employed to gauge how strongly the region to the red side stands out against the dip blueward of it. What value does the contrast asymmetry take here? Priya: -0.2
